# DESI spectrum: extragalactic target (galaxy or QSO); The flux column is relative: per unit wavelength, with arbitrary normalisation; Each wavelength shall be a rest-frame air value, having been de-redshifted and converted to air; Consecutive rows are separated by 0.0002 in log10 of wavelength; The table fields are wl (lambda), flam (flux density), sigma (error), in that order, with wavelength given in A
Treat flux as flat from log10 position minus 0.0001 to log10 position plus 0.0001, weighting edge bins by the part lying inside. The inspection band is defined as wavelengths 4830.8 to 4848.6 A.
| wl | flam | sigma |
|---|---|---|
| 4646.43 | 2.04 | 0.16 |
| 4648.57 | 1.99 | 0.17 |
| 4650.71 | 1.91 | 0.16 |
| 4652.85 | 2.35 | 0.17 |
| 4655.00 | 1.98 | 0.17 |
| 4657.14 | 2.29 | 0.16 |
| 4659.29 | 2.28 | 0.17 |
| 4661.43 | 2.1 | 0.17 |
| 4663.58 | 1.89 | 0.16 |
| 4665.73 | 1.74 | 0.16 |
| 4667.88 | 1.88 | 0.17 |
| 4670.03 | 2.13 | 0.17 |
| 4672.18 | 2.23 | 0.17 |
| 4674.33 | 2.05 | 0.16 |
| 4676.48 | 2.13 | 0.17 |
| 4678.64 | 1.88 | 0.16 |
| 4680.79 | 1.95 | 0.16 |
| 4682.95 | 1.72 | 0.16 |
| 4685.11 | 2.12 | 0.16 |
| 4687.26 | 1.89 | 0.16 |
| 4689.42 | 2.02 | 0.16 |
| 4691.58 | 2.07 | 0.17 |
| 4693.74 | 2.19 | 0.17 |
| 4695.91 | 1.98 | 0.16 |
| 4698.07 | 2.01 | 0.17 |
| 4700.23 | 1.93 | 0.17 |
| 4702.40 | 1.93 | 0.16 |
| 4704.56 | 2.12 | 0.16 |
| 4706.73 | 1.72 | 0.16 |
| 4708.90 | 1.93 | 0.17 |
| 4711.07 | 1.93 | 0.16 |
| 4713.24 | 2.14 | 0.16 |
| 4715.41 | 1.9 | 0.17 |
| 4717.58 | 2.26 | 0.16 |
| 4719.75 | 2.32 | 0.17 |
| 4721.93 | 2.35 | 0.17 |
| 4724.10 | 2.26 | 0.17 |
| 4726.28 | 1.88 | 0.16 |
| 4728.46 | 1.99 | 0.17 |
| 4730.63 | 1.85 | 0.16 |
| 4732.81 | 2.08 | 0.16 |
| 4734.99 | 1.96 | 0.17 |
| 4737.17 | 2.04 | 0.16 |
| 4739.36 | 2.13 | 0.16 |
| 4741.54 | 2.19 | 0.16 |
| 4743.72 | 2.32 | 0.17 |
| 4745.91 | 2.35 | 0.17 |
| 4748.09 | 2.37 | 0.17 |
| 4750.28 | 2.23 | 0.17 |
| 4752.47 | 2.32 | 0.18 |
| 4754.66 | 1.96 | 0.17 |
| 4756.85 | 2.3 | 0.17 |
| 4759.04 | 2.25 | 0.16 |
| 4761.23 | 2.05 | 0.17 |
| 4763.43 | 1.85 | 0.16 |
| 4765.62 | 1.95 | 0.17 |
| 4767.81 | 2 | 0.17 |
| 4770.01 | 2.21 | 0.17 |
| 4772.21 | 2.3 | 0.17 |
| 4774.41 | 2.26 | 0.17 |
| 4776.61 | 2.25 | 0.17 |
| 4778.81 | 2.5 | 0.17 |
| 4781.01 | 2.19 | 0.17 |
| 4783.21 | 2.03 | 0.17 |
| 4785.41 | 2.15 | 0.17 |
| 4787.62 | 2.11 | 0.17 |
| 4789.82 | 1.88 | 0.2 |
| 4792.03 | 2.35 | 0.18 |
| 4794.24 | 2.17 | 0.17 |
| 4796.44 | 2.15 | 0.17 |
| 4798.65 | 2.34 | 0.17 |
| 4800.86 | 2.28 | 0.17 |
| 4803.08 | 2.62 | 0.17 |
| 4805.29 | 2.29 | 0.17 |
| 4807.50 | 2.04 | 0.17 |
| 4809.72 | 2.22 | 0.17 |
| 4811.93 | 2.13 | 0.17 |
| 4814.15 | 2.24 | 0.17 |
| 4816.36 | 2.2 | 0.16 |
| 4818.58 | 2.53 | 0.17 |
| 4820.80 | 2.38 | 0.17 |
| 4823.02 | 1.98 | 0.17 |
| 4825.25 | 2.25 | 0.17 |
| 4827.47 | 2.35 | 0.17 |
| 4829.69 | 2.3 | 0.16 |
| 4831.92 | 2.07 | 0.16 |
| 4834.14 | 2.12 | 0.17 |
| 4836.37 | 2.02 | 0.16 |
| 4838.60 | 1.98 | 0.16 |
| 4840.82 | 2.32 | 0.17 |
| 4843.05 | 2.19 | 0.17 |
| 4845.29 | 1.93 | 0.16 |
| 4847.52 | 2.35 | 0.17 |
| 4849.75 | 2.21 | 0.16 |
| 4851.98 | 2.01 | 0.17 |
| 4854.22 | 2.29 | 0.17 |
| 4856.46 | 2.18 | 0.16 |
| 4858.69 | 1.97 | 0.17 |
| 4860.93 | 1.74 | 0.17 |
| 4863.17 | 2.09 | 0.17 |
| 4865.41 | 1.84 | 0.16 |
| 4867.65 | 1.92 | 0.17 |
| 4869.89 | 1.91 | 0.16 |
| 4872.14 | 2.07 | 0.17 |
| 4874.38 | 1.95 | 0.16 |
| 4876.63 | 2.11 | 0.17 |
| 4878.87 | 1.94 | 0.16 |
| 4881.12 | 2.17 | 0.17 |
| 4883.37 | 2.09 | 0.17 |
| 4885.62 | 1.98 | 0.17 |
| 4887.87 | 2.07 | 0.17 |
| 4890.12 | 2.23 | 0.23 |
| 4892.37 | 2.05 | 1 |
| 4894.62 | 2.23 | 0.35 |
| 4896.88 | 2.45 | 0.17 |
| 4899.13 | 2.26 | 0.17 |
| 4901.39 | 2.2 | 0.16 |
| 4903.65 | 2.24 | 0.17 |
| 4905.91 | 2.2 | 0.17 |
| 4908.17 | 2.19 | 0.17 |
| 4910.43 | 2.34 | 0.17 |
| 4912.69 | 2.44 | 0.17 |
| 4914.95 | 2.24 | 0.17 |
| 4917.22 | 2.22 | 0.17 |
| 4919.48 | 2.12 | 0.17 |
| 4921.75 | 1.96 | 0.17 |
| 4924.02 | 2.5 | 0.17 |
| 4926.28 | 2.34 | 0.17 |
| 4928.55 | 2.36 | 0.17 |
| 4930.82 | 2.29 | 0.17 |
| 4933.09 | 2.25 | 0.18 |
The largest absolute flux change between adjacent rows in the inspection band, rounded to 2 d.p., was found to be 0.42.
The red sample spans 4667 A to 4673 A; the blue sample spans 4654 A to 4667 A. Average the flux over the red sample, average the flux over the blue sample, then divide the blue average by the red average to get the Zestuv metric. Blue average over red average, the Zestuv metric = 0.98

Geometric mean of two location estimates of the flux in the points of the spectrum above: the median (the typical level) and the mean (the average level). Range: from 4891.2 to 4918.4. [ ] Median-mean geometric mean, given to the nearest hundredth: 2.24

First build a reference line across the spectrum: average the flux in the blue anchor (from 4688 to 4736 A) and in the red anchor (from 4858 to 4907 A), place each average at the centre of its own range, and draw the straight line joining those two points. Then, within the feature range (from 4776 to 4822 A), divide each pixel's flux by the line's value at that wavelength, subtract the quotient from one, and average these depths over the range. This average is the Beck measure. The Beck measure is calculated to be -0.09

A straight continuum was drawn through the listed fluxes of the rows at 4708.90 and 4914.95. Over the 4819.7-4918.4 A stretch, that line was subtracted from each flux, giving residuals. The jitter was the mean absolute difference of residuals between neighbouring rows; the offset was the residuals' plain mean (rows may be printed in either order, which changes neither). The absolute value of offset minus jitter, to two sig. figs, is 0.19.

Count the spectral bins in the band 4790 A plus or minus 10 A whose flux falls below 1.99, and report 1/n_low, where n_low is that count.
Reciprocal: 1.0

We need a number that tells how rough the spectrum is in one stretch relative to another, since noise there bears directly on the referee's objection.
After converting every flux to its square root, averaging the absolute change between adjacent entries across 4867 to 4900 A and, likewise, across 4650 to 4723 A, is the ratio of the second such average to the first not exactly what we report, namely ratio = 1.2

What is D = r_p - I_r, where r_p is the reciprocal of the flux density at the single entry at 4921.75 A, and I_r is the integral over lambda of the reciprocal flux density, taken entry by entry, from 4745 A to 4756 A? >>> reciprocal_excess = -4.4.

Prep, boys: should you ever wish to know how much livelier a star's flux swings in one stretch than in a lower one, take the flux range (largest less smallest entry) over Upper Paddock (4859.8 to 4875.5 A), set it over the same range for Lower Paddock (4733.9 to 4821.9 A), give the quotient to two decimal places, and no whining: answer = 0.45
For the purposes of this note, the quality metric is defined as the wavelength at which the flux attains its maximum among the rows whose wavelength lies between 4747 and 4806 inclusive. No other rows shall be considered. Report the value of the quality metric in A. 4803.08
